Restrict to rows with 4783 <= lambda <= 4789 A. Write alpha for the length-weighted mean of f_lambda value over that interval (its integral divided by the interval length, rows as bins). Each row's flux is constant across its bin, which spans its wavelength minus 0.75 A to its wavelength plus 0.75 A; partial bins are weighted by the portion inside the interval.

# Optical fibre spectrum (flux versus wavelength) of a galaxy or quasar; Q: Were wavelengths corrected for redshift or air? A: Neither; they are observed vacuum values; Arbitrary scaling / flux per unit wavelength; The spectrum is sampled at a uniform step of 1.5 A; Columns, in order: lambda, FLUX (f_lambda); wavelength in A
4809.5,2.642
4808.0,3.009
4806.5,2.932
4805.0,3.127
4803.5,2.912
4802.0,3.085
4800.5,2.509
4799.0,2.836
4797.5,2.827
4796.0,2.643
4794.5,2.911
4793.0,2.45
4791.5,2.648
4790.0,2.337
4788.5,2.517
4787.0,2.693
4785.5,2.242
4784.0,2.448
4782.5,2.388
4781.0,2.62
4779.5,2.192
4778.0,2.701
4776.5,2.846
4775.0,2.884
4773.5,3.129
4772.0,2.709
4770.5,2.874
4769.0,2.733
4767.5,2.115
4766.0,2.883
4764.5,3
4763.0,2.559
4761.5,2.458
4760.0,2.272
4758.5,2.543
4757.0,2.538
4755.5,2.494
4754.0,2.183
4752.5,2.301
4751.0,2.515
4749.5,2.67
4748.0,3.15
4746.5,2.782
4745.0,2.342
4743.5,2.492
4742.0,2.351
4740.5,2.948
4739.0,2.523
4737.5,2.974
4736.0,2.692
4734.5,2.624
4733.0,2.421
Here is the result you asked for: 2.47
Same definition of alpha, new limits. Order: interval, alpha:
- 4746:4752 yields 2.76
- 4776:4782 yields 2.57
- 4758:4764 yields 2.48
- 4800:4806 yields 2.93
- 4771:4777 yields 2.89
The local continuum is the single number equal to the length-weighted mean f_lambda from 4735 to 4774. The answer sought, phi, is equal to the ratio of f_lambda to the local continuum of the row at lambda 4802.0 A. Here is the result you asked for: 1.18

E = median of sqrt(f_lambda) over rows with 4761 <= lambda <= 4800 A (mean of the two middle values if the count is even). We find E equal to 1.63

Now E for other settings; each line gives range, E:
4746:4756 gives 1.59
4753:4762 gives 1.57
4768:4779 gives 1.69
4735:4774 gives 1.60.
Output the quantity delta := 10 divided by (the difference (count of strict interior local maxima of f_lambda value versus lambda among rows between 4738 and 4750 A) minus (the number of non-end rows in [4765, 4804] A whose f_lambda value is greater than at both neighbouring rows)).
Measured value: -2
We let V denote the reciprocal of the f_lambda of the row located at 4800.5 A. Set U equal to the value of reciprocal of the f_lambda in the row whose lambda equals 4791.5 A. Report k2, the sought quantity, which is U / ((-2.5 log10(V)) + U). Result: 0.274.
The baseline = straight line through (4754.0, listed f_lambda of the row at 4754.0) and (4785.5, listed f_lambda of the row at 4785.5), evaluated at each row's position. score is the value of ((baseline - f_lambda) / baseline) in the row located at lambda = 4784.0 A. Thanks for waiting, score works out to -0.093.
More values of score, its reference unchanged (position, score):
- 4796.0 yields -0.169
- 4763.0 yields -0.163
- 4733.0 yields -0.129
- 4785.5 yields 0.000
